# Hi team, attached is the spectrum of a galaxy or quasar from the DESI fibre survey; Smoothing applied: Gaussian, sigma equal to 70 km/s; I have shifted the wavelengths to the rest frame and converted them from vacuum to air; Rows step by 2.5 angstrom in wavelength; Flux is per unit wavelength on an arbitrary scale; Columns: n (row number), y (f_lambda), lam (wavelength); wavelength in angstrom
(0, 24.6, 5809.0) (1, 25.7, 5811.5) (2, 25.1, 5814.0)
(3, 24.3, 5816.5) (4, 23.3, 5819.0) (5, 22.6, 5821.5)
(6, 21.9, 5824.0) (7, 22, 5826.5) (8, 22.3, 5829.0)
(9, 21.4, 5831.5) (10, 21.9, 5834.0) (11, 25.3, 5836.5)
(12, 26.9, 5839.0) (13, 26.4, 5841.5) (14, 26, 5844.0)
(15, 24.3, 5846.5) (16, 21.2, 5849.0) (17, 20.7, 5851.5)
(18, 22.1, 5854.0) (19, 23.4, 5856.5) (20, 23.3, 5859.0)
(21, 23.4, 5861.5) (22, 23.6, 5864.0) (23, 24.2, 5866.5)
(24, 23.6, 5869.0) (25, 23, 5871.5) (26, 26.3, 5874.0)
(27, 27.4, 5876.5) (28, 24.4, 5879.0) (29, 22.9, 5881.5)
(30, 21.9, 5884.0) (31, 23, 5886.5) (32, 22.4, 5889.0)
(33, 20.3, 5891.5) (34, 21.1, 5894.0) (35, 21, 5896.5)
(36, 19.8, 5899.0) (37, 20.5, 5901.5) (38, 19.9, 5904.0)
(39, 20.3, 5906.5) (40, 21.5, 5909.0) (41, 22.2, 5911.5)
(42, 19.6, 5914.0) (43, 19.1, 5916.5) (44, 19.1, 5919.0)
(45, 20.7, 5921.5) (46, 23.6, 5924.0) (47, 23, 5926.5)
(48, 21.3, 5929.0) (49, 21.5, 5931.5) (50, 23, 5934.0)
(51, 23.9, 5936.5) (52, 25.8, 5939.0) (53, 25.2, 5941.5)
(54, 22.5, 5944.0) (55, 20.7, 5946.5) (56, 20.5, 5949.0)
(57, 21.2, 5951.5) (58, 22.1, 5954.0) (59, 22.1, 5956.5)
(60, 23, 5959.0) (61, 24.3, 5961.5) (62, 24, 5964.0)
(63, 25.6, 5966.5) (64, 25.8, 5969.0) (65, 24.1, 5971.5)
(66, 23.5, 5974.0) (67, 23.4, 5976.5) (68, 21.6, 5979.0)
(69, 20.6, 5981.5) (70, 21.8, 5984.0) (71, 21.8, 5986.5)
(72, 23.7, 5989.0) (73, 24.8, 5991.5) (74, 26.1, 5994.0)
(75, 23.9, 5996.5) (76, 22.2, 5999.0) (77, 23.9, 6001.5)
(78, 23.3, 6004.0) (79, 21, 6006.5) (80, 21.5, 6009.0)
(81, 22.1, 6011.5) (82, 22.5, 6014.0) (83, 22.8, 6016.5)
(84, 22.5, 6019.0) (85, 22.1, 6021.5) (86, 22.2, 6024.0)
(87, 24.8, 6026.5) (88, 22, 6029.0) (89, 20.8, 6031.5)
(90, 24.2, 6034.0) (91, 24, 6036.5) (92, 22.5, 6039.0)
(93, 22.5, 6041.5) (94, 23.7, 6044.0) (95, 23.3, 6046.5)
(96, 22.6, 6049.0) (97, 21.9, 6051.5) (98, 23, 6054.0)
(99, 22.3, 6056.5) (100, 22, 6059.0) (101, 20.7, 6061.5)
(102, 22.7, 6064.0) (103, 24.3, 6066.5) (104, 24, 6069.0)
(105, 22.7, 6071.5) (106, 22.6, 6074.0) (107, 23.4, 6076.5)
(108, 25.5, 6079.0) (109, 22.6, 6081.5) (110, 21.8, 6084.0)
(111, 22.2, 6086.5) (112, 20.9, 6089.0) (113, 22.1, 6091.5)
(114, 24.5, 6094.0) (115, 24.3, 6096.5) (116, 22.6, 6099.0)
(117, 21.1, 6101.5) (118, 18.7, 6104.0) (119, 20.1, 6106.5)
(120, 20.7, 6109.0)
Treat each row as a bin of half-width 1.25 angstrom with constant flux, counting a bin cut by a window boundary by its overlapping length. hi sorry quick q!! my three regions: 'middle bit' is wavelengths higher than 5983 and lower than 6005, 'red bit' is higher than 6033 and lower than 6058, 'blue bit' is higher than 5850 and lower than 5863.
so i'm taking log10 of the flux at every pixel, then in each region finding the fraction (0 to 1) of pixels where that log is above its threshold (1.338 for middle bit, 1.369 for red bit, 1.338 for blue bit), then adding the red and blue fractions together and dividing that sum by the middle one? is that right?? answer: 1.1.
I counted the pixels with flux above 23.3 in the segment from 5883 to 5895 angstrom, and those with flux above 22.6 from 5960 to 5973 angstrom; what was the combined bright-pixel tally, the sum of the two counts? 5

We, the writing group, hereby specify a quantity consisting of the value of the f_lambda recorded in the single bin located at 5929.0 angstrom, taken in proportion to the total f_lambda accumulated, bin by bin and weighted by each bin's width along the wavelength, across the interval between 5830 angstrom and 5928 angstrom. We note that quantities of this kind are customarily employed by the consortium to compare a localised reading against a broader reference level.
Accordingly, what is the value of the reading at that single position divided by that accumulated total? 0.010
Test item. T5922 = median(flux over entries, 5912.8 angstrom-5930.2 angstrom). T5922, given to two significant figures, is 21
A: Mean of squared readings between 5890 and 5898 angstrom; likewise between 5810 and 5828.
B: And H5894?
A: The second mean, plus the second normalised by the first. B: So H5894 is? 558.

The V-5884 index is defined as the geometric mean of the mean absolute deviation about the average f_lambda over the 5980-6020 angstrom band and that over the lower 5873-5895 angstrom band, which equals 1.4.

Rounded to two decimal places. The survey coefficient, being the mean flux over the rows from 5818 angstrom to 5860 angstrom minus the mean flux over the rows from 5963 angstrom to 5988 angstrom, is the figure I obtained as 0.02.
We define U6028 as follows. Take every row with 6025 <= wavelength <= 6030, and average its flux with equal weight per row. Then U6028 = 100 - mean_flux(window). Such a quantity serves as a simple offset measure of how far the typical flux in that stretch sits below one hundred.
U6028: 76.6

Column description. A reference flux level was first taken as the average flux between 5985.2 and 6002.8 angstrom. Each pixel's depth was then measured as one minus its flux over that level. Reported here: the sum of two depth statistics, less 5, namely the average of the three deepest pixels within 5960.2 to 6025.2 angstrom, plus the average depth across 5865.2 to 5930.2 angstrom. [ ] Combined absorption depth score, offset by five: -4.81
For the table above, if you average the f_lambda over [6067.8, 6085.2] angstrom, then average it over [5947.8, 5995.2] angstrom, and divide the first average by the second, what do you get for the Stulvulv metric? 1.00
